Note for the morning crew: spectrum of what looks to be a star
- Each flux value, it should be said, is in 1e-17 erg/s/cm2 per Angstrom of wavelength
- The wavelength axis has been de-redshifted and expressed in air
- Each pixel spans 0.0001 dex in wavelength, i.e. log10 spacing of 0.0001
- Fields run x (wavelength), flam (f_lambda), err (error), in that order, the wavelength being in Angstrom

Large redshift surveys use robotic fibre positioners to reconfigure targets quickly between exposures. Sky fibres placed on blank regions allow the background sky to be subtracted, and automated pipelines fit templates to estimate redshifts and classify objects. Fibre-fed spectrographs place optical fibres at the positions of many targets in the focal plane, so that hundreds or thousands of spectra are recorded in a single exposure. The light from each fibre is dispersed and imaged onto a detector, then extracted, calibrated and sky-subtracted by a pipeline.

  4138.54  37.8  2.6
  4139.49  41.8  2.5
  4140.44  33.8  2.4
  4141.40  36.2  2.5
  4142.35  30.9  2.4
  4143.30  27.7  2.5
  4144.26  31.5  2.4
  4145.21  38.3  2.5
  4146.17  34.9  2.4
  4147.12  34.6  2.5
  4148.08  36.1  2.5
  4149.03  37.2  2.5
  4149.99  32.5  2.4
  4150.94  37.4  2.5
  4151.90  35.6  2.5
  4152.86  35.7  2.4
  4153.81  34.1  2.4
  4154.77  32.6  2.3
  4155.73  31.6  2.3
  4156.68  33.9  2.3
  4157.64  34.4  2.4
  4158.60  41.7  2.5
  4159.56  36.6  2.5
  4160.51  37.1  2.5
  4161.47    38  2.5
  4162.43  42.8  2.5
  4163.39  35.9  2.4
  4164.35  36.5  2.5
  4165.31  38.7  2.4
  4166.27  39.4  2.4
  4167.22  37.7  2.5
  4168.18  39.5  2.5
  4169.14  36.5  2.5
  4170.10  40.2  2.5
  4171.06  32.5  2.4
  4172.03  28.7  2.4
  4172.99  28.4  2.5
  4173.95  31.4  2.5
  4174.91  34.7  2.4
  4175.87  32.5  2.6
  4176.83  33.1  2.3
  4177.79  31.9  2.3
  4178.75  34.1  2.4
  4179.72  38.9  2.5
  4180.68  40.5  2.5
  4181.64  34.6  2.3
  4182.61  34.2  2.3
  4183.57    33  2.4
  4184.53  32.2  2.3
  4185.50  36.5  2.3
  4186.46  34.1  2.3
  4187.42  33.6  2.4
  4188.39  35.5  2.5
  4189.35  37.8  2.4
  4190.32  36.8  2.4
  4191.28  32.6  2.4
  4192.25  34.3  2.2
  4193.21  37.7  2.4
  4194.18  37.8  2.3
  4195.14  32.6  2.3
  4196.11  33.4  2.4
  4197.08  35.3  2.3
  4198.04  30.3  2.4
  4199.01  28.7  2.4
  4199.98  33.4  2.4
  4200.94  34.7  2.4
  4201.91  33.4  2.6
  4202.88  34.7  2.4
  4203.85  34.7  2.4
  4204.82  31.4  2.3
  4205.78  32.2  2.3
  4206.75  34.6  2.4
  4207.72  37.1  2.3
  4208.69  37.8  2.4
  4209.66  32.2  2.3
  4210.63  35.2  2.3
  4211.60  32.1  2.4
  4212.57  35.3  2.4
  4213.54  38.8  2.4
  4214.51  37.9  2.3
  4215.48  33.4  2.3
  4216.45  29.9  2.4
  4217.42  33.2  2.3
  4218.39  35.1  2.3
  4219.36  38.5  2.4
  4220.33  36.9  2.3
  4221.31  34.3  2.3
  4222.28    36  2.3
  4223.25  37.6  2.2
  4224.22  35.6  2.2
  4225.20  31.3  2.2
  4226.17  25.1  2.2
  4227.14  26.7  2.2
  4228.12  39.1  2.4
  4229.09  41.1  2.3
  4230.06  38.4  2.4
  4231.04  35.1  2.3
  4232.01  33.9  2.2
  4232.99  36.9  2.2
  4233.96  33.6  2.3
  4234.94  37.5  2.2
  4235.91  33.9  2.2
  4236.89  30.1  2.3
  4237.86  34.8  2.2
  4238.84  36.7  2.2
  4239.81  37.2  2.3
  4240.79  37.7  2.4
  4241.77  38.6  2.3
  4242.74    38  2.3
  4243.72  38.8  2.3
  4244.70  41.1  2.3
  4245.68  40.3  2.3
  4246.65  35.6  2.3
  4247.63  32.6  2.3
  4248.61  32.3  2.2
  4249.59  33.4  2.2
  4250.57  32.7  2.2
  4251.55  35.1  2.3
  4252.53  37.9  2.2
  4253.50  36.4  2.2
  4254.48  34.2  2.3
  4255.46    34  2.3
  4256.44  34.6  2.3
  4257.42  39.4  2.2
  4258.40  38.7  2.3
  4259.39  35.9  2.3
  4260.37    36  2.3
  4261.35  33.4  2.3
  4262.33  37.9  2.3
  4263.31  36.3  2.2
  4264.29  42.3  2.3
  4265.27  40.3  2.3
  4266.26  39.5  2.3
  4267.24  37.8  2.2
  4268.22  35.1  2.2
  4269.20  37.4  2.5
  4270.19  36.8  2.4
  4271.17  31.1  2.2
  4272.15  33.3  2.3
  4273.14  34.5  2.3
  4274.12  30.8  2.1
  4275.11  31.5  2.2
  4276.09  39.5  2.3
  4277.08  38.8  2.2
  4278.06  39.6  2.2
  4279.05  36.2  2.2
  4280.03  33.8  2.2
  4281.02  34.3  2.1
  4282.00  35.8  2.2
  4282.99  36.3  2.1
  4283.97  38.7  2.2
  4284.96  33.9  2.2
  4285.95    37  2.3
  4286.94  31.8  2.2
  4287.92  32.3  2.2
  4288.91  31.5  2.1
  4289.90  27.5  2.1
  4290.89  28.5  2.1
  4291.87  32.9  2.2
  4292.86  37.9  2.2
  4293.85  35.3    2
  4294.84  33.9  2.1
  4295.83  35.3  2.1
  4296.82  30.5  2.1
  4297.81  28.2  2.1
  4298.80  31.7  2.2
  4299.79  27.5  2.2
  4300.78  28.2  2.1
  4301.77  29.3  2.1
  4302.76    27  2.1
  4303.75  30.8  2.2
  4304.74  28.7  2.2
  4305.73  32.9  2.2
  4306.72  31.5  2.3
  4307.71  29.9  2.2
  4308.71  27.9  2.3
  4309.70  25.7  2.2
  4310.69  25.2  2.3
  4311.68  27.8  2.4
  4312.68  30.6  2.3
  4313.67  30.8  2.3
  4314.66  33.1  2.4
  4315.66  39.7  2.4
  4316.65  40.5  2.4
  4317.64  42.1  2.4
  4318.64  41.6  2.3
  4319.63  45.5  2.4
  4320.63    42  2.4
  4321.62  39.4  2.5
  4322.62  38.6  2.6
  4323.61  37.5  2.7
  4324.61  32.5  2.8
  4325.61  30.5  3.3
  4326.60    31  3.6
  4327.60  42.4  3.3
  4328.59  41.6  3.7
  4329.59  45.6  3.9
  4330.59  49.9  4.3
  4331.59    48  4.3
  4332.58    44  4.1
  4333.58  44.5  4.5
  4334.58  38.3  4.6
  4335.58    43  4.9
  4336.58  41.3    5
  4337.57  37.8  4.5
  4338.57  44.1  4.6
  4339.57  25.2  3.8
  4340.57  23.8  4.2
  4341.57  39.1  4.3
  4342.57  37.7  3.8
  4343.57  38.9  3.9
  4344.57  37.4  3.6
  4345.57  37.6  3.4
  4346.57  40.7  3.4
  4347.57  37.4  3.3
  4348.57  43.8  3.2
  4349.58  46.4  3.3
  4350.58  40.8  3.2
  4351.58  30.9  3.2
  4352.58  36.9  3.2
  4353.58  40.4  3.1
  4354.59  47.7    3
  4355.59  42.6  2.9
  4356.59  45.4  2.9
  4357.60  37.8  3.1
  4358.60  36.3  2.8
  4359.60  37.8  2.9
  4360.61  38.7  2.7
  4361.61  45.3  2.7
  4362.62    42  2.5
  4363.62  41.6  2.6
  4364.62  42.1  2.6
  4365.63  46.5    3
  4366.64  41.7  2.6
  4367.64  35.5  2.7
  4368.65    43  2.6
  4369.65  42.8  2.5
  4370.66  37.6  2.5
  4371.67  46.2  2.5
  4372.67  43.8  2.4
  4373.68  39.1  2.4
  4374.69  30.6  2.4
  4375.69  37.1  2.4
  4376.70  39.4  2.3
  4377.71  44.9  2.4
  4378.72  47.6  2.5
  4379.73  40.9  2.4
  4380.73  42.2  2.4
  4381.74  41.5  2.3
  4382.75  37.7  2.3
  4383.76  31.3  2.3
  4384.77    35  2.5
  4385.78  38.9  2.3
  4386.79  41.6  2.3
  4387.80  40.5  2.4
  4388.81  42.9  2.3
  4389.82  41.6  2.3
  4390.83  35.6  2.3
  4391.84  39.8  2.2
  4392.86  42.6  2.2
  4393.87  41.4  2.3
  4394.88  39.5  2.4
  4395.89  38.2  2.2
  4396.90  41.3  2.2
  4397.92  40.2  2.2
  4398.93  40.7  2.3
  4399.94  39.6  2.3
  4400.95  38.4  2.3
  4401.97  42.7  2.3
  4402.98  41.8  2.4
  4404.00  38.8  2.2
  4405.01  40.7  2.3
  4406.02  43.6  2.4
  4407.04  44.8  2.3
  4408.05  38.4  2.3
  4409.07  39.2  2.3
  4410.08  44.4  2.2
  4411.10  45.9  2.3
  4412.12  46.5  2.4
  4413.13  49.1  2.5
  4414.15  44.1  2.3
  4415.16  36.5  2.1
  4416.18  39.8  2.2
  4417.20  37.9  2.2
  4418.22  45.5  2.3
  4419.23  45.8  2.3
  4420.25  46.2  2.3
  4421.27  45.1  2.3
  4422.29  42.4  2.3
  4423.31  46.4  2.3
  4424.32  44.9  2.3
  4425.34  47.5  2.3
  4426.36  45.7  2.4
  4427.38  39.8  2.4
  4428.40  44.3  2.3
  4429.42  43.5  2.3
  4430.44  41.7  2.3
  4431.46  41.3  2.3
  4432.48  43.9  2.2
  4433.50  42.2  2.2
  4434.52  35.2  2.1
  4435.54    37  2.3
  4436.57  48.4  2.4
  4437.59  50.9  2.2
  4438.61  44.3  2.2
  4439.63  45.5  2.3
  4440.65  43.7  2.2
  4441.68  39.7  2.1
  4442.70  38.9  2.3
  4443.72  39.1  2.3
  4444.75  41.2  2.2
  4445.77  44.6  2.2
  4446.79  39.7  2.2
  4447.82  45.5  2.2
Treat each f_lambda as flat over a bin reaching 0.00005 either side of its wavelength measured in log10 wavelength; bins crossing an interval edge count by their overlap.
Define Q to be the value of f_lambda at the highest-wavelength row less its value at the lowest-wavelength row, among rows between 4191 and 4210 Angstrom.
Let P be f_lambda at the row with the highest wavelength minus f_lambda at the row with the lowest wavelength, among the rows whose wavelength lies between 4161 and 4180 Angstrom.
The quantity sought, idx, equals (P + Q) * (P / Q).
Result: -1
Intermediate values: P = 0.9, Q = -0.4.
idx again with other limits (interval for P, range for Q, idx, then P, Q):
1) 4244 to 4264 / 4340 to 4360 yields -3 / -4.8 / 14.0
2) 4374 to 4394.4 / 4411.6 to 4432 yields -12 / 10.8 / -5.2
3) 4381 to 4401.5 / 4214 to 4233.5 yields -13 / -3.1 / -1.0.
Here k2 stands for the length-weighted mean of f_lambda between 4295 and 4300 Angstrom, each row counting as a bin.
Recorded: 31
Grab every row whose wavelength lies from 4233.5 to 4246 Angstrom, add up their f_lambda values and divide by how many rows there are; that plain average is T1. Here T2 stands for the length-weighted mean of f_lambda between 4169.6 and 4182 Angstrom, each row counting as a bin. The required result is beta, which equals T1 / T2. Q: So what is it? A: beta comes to 1.08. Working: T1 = 36.8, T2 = 34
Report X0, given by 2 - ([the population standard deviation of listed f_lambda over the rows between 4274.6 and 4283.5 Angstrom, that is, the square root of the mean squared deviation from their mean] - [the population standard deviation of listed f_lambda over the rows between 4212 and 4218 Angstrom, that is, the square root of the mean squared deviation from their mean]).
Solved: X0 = 2.4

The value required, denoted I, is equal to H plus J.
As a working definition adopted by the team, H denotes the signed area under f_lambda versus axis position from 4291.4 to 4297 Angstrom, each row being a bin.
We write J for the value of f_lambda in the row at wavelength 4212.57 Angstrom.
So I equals 228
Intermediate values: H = 193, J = 35.3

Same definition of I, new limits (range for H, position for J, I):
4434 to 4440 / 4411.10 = 307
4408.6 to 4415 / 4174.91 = 319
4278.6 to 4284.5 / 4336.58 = 253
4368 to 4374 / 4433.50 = 294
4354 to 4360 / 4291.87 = 281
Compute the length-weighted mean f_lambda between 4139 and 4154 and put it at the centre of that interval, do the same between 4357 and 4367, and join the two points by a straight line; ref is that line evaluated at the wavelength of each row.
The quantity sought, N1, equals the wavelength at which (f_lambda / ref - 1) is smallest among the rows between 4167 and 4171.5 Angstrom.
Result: 4171.06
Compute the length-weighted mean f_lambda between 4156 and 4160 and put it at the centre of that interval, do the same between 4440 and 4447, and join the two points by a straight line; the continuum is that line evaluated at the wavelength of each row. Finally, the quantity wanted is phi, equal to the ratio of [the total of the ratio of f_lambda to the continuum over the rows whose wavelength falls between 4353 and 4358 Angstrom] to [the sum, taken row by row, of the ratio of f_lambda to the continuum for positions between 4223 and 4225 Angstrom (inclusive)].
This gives 2.8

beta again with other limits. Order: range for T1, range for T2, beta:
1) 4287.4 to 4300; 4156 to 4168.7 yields 0.84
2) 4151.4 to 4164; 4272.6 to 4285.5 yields 1.01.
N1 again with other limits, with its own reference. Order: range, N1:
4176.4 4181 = 4177.79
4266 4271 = 4268.22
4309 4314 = 4310.69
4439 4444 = 4442.70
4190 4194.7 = 4191.28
